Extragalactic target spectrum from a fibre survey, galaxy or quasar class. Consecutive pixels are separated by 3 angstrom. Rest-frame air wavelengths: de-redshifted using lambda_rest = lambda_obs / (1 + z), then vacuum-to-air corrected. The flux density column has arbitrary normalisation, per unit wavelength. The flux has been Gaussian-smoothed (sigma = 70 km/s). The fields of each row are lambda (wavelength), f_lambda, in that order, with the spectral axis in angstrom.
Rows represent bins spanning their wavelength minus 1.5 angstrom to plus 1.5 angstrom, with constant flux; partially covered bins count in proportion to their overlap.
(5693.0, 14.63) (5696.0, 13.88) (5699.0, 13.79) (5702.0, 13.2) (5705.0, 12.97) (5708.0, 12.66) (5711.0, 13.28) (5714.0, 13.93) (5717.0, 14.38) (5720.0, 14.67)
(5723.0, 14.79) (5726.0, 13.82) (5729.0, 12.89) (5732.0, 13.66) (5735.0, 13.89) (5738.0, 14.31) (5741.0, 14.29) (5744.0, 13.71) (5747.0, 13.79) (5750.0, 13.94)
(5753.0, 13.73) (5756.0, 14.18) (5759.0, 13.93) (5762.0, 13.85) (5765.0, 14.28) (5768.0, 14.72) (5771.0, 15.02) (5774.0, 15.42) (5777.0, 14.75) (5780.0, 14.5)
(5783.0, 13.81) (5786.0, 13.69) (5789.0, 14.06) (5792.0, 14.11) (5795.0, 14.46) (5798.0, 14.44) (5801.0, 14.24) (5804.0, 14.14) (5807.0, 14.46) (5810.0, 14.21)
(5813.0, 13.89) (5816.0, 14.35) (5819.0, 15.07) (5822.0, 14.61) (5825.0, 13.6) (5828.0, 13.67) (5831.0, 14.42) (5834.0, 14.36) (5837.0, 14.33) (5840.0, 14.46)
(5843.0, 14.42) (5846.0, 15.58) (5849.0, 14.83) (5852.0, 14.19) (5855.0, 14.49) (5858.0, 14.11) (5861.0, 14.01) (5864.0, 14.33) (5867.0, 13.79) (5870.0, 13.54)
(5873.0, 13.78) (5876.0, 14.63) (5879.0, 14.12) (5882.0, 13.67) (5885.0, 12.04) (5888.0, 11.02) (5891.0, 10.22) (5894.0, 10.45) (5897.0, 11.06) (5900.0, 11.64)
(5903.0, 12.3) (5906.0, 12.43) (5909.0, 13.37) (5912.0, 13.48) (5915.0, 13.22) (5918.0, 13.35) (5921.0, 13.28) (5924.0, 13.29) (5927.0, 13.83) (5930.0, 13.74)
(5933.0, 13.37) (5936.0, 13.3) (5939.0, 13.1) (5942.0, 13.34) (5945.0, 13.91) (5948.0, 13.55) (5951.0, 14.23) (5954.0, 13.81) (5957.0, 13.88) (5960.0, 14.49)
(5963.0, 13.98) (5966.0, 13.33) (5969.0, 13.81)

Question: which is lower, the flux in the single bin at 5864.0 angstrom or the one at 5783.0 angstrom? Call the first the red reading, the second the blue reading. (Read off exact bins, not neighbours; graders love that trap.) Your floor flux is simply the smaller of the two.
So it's 13.8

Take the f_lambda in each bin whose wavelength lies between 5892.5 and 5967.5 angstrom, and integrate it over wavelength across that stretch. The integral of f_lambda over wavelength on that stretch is 989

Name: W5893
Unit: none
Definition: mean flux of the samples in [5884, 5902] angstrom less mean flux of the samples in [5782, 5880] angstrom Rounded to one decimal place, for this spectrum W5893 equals -3.2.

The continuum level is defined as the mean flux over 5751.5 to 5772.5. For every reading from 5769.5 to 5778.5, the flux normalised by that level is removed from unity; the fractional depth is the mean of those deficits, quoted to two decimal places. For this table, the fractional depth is -0.06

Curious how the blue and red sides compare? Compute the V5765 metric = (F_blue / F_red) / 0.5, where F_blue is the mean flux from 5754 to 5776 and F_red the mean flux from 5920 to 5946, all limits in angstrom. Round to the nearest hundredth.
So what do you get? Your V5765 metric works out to 2.15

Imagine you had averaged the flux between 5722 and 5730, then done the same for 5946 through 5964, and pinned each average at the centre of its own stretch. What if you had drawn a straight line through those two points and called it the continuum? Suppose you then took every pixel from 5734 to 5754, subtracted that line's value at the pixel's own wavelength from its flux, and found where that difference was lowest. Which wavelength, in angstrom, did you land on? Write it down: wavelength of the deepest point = 5744.0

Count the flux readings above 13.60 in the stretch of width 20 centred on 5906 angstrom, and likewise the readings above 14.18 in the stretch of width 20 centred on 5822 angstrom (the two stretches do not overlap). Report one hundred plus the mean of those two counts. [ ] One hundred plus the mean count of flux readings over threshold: 102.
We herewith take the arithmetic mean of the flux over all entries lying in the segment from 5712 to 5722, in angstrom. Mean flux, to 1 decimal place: 14.3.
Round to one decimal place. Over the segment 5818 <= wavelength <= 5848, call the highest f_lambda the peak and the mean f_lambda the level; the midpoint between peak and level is 15.0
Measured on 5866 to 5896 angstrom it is 13.7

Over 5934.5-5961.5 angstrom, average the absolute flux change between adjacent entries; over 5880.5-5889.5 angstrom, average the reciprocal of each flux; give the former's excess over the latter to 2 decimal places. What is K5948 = 0.31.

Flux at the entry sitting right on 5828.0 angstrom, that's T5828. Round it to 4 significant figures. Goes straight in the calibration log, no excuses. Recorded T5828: 13.67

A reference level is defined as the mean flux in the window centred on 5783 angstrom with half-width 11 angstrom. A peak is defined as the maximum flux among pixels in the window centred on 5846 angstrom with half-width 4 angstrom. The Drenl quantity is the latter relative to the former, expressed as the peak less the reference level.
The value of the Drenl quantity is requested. 1.2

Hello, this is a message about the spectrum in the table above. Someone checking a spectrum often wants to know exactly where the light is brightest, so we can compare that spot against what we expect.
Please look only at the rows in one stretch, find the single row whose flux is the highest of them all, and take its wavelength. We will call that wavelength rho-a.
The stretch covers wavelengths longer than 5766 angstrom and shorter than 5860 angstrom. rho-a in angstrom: 5846.0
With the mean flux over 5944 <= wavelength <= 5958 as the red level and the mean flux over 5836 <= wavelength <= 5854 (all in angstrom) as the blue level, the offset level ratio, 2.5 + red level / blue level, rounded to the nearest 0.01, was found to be 3.45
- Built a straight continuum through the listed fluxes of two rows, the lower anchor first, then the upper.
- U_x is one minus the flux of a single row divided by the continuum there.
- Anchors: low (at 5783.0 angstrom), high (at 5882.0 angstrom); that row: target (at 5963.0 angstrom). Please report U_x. -0.031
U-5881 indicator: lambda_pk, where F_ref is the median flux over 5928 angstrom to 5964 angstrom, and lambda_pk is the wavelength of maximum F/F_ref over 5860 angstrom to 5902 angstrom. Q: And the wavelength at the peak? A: 5876.0 angstrom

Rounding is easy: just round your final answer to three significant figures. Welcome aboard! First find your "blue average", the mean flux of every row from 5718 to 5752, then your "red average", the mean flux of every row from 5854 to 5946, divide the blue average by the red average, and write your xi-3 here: 1.07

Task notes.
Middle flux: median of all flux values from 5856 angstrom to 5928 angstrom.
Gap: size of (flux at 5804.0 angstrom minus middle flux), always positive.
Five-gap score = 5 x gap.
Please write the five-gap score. 3.9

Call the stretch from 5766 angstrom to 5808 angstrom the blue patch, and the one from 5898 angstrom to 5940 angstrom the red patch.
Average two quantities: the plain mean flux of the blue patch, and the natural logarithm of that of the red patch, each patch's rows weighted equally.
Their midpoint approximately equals 8.49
